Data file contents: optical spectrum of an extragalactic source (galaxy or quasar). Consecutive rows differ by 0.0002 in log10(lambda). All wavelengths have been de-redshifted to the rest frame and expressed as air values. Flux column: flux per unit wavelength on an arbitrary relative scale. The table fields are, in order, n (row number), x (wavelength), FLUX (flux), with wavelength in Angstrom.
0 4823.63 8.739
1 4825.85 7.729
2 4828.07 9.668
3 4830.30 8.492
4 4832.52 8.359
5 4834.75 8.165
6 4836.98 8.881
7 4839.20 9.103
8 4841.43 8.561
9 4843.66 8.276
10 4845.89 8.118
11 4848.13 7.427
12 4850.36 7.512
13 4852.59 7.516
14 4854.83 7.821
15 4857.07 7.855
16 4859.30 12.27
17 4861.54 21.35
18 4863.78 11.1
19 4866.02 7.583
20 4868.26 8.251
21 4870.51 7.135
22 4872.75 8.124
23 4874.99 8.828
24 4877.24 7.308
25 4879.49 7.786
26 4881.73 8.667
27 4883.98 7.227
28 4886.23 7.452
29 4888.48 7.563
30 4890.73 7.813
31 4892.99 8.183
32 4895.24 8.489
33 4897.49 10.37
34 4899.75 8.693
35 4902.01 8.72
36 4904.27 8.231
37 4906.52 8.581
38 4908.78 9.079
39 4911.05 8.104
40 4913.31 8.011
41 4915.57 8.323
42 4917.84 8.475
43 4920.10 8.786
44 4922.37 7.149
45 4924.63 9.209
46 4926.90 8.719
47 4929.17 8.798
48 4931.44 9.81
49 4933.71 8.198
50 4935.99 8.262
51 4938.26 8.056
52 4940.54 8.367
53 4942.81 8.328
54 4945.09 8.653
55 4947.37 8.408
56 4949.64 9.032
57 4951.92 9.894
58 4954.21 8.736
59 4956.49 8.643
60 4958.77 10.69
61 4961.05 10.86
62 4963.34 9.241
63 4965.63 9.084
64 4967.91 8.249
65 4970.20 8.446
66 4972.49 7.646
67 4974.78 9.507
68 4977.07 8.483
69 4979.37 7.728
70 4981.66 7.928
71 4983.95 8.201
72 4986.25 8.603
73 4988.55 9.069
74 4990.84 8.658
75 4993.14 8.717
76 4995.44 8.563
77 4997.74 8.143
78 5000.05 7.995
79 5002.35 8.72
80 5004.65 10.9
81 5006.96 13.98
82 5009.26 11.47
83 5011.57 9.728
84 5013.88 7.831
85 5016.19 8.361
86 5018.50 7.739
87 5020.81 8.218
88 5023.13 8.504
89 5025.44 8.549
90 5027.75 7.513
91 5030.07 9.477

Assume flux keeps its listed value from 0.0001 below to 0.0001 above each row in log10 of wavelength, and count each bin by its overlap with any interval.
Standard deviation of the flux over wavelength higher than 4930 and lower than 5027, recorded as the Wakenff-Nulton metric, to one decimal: 1.2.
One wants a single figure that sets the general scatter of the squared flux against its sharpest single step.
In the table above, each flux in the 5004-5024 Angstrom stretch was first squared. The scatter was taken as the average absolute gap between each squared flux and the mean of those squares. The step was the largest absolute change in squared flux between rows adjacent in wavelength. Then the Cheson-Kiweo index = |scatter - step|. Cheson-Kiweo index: 42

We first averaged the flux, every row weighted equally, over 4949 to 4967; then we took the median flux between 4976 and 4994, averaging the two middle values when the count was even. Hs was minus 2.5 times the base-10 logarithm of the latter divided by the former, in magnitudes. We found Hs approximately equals 0.12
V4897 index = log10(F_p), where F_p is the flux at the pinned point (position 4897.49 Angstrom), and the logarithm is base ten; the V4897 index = 1.02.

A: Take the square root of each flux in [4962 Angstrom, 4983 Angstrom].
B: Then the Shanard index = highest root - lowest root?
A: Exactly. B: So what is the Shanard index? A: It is 0.32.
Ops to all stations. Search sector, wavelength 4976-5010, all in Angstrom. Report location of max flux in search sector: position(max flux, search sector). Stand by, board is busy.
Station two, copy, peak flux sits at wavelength 5006.96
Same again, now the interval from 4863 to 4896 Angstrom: 4863.78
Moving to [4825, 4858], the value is 4828.07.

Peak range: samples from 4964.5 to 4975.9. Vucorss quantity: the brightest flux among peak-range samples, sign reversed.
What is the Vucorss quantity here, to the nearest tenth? -9.5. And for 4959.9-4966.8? -10.9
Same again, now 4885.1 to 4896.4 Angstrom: -8.5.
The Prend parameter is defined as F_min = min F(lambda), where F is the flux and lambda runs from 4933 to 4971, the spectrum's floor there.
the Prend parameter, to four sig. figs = 8.056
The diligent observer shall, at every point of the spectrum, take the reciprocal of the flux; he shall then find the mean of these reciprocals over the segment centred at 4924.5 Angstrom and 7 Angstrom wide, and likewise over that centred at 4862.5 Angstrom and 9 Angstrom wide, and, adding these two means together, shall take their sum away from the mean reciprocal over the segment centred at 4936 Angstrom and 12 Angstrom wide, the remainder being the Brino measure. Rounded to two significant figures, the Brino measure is -0.091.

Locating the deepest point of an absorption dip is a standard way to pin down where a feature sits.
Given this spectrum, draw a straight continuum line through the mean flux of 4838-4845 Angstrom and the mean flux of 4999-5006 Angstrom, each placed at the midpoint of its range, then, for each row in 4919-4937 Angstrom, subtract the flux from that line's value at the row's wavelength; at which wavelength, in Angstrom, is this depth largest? 4922.37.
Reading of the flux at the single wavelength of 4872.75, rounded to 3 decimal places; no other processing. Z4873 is 8.124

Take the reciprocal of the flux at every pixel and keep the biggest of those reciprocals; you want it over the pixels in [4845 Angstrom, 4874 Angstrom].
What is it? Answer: 0.1402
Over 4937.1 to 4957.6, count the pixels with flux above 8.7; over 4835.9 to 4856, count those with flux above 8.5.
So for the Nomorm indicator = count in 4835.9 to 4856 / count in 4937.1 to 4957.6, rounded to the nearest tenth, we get 1.0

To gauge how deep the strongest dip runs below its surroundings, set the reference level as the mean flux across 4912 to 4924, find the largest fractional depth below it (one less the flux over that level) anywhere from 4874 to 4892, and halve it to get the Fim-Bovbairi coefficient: 0.06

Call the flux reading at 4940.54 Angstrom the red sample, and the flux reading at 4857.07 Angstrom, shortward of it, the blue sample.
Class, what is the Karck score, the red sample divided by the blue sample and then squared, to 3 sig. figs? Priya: 1.13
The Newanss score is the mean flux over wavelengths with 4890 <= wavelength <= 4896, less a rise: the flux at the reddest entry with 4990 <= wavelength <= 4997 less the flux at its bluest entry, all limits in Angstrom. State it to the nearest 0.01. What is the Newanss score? 8.26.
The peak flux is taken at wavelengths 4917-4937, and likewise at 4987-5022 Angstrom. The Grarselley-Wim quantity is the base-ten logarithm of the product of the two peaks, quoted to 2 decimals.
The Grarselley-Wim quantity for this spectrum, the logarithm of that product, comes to 2.14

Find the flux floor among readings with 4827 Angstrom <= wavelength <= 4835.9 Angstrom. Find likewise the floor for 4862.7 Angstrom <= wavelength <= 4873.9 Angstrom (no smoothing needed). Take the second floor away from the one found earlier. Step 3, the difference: 1.0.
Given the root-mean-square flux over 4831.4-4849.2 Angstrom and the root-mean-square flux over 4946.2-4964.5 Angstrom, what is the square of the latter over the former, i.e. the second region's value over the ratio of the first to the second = 10.7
